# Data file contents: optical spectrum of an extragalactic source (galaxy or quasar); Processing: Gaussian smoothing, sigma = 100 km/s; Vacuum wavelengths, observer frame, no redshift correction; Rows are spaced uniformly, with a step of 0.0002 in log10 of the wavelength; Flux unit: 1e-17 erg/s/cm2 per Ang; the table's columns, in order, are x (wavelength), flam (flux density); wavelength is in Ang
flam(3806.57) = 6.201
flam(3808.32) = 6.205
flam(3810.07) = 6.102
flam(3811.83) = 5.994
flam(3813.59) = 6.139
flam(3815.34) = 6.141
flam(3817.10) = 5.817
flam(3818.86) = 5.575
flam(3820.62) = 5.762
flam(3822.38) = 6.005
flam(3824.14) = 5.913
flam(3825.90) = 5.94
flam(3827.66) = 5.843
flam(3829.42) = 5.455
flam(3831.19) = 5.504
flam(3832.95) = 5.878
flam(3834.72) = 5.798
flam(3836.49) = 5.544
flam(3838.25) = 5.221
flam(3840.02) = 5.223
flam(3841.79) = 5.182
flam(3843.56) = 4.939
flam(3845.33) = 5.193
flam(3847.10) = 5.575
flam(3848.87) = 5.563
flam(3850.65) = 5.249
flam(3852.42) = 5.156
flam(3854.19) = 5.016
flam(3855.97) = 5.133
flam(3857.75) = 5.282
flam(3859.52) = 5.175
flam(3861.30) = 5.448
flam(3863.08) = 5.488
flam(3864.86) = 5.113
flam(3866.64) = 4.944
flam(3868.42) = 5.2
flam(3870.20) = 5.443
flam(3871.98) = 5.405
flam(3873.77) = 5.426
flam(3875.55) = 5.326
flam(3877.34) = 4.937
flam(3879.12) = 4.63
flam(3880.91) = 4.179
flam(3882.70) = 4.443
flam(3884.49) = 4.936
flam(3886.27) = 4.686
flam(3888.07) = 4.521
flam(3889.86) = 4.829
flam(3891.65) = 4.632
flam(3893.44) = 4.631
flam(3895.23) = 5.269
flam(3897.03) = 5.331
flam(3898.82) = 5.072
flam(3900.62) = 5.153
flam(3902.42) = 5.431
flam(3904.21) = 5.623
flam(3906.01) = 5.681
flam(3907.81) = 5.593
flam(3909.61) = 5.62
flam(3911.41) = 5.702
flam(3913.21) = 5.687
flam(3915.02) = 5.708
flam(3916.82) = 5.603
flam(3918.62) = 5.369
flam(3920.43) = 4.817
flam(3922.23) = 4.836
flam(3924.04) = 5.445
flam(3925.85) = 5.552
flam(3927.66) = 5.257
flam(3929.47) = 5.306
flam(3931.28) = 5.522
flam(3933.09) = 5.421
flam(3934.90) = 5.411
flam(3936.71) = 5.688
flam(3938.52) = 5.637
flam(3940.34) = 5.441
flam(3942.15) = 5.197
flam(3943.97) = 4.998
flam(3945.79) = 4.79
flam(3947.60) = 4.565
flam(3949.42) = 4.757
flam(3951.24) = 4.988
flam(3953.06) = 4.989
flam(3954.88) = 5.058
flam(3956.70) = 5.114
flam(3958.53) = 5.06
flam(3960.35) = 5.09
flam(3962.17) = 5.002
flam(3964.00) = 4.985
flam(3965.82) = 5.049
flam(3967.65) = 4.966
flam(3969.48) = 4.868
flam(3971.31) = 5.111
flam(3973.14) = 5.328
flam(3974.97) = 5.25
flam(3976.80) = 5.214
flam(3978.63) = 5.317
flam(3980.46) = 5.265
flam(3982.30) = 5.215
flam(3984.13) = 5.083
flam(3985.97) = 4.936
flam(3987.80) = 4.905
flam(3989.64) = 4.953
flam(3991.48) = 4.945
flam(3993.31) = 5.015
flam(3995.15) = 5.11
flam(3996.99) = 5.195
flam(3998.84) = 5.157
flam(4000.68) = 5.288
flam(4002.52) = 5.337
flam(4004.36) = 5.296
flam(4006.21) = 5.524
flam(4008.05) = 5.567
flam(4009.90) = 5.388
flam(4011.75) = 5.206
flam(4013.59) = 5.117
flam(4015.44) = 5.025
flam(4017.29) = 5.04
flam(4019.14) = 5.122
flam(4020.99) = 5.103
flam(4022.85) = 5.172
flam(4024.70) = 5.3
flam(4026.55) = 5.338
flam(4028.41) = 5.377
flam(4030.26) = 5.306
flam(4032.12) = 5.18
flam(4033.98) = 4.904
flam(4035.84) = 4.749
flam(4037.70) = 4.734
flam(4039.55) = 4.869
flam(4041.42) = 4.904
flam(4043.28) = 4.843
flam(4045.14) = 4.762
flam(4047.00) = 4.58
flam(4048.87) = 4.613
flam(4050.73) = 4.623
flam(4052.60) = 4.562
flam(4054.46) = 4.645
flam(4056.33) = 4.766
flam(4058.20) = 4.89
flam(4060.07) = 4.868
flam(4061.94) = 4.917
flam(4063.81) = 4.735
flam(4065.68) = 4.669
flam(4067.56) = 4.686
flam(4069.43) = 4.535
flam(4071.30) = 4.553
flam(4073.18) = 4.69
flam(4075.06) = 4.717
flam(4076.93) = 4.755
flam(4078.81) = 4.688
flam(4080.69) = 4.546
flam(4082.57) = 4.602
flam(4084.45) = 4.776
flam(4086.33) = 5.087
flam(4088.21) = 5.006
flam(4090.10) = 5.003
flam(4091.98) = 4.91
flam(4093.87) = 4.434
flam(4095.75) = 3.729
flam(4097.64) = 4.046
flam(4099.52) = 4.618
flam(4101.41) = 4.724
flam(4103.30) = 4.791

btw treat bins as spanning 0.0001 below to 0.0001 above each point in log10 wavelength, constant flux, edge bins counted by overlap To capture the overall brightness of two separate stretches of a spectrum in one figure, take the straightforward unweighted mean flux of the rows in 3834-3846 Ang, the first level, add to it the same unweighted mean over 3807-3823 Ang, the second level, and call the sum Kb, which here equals 11.3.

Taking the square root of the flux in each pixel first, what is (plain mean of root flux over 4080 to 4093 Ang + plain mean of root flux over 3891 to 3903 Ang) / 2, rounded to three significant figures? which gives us 2.23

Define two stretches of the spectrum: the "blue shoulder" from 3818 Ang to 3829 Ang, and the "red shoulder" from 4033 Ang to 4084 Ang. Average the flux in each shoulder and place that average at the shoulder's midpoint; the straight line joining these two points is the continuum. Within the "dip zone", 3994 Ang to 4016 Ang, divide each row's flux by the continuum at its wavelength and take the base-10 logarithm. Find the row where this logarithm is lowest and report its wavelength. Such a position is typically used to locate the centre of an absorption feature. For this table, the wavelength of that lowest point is 3995.15 Ang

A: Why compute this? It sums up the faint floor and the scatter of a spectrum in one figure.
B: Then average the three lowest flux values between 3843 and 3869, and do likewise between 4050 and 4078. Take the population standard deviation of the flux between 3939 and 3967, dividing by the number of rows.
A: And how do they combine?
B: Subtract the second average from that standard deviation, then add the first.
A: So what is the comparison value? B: 0.61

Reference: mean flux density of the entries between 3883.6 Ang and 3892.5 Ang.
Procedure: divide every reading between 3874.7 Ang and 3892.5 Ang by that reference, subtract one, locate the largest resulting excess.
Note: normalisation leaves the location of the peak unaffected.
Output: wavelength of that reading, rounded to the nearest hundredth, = 3875.55 Ang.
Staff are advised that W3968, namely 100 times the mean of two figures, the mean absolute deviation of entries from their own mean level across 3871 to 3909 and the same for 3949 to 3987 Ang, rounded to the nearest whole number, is 24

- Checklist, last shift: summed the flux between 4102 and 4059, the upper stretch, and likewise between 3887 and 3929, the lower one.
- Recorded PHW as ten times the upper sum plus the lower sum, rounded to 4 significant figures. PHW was 1194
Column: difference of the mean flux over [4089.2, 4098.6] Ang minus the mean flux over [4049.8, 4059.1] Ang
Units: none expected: -0.27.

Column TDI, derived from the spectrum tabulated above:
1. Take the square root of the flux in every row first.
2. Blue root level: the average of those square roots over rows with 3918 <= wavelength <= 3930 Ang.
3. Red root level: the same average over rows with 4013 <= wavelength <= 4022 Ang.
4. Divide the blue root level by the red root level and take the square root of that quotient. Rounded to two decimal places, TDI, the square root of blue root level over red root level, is 1.01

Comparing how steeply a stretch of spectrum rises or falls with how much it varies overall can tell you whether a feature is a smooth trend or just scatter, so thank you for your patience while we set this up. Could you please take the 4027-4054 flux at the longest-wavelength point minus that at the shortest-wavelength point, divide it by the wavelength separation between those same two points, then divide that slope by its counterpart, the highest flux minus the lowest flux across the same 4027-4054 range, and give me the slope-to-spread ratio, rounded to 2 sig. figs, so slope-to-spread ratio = -0.041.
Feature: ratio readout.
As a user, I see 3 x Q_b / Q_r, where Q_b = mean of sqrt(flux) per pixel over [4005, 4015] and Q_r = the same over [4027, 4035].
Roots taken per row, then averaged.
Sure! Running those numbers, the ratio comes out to 3.05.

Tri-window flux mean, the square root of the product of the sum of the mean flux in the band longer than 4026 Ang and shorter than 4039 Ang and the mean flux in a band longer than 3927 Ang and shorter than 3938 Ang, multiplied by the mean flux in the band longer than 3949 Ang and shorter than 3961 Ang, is 7.26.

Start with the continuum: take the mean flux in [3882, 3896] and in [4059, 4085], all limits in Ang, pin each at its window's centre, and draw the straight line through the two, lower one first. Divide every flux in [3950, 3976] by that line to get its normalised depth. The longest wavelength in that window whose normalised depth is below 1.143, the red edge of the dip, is 3974.97 Ang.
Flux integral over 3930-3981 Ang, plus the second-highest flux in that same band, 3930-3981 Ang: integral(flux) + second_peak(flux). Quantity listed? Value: 268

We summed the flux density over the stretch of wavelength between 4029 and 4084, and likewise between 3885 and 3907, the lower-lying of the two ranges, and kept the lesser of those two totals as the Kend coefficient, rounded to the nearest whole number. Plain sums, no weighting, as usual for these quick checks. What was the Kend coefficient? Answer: 61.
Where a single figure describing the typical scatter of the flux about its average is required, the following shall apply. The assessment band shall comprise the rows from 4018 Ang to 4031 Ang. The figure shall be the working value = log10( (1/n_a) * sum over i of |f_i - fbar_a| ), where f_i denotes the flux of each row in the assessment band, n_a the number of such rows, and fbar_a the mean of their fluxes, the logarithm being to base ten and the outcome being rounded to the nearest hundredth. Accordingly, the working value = -1.01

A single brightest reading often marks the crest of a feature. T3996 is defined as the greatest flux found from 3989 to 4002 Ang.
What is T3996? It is 5.288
